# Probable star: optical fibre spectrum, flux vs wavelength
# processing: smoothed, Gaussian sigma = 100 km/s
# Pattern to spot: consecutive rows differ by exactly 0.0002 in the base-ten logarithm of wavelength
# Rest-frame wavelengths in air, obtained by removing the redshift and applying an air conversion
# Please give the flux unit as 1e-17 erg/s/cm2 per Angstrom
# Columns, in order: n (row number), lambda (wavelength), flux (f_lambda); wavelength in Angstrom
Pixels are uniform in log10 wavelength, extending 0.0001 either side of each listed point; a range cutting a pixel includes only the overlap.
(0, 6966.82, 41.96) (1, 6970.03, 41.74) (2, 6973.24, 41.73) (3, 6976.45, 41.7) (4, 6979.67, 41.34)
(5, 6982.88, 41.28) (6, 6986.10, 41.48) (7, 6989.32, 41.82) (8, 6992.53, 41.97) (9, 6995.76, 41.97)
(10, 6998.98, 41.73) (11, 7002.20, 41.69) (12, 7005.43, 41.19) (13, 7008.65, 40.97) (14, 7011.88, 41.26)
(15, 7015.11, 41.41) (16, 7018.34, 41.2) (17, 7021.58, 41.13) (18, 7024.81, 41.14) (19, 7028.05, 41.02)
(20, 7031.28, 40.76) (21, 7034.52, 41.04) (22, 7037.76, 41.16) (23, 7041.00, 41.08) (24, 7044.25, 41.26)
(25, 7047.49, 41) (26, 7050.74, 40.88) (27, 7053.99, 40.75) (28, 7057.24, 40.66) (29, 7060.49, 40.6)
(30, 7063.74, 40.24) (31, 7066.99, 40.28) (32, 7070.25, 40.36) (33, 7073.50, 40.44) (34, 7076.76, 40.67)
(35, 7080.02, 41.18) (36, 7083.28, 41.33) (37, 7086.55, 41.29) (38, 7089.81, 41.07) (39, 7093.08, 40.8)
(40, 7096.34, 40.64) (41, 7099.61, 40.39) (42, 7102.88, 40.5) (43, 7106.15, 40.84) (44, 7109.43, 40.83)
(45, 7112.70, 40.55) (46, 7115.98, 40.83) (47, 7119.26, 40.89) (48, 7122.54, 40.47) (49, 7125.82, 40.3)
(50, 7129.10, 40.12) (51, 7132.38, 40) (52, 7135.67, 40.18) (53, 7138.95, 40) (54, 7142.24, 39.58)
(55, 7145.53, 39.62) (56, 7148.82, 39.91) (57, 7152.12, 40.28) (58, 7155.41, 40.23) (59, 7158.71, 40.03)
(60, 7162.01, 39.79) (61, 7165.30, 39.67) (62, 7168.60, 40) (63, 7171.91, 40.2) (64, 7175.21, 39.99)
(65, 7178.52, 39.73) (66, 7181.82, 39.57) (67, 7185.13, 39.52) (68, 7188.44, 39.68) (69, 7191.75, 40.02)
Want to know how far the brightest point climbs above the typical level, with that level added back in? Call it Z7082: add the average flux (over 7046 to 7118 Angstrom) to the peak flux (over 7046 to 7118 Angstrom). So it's 82.1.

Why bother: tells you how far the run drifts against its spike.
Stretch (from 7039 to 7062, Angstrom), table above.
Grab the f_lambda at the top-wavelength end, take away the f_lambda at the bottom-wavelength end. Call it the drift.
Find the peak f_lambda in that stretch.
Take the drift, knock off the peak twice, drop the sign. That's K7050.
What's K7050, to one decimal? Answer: 83.0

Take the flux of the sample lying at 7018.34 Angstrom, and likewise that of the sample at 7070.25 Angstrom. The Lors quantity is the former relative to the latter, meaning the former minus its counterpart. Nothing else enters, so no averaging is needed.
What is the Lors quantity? 0.8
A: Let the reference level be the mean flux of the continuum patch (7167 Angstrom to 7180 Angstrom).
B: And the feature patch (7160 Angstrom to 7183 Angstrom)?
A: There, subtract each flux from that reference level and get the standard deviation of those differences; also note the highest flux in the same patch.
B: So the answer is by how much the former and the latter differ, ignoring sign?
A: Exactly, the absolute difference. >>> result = 40.0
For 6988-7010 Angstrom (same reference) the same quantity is 41.6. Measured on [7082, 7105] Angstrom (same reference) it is 41.0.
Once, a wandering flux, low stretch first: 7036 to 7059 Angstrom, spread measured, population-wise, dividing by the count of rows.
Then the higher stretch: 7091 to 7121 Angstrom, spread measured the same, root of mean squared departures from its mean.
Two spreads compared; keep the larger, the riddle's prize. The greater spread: 0.20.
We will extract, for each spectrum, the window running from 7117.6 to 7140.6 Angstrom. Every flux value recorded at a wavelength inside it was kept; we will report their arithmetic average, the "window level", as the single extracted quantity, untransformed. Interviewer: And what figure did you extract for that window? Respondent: 40.3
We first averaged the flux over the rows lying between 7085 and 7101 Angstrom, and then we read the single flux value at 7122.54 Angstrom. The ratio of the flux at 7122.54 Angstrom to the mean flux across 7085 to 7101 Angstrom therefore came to 0.991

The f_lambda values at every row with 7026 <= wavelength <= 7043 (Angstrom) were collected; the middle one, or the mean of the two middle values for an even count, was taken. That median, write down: 41.0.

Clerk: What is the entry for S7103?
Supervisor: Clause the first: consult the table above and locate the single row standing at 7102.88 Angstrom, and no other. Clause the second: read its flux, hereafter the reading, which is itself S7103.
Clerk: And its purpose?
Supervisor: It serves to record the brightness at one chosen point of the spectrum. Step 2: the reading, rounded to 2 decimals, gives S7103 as 40.50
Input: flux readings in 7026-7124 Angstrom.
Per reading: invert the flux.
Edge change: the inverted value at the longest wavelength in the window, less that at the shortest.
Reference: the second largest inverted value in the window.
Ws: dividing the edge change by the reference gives 0.013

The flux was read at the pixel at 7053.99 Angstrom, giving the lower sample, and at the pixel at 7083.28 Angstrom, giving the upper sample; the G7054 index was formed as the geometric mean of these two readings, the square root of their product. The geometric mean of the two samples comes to 41.0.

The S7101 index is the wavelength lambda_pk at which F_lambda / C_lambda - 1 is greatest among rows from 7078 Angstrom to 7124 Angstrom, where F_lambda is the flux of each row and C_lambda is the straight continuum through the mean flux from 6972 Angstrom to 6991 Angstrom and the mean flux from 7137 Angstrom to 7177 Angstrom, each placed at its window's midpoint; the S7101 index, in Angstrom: 7083.28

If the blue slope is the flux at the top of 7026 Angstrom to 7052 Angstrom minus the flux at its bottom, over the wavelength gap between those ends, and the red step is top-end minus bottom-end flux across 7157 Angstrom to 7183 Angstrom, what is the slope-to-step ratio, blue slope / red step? 0.013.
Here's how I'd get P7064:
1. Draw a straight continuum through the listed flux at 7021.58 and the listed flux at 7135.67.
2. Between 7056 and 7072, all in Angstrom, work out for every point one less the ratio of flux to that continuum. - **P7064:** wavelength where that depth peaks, 7063.74 Angstrom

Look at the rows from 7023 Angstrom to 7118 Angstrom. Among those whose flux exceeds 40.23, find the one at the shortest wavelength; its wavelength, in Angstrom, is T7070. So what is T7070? 7024.81 Angstrom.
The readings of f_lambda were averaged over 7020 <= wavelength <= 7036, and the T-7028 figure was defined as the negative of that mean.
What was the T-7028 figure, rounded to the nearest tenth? -41.0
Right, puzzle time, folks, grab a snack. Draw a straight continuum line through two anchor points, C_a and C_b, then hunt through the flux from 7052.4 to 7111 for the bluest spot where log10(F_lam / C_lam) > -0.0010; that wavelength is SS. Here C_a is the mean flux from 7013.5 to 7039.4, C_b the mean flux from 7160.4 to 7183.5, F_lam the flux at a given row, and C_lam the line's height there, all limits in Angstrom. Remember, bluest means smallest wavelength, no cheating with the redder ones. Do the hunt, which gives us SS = 7076.76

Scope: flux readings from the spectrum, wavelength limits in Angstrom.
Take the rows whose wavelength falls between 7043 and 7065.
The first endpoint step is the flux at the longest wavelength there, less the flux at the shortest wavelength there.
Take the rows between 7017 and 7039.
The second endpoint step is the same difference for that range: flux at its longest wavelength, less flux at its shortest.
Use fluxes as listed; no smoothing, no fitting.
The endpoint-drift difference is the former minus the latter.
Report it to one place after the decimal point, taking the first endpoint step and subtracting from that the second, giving -1.0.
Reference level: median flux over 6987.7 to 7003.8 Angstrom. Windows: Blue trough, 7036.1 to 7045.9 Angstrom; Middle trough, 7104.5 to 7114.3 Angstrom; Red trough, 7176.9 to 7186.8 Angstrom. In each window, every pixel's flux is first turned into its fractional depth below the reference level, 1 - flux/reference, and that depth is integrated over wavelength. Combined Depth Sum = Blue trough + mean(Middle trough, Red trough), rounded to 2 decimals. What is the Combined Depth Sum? 0.54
